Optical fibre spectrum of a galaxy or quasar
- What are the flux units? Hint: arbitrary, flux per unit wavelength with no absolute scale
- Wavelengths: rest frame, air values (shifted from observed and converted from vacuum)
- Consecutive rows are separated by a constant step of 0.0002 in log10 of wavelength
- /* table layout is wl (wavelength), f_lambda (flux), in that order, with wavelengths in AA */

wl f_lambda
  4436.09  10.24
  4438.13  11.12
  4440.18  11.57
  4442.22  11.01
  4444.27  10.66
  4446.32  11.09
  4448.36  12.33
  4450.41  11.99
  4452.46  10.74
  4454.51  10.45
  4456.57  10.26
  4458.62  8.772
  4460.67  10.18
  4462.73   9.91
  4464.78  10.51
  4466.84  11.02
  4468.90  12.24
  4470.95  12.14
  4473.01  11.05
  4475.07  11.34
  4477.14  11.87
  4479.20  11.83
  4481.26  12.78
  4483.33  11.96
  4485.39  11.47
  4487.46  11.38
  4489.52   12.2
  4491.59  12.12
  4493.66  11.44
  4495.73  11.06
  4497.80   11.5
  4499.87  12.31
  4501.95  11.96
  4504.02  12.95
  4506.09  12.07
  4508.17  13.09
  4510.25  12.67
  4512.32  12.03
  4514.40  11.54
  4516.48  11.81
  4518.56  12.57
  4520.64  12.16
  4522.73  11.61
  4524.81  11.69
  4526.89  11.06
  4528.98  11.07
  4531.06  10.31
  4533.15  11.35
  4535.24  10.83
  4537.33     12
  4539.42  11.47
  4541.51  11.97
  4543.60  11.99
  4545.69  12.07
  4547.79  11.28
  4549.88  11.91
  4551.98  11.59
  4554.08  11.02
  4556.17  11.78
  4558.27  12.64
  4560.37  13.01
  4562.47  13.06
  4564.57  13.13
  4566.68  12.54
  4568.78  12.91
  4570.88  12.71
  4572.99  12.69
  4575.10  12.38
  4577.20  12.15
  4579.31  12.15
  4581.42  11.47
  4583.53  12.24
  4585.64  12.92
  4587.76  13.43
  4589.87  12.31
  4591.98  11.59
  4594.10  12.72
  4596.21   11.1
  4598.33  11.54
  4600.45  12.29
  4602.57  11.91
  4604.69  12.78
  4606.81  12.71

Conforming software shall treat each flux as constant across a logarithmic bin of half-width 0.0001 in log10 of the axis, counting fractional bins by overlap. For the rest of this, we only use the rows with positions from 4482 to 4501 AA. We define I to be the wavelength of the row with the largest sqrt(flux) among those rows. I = 4499.87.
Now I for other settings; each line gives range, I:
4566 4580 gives 4568.78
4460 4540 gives 4508.17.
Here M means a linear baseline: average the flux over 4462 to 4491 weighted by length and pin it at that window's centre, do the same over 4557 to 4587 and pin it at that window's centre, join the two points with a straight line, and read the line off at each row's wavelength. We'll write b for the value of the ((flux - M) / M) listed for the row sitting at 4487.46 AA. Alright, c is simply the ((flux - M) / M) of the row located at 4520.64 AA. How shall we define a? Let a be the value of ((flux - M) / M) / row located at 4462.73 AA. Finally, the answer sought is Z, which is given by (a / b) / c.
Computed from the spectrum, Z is 488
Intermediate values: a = -0.13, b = -0.03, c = 0.01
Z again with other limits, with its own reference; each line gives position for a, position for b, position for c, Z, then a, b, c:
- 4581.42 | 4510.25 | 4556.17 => 30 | -0.09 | 0.06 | -0.05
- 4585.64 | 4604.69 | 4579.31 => 42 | 0.02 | -0.01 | -0.04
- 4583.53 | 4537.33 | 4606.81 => -120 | -0.04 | -0.02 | -0.02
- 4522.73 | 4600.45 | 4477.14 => 34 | -0.04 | -0.04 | 0.02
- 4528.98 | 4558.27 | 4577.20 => 135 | -0.09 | 0.02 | -0.04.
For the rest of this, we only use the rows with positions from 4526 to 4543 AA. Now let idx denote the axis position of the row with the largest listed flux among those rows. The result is 4537.33 AA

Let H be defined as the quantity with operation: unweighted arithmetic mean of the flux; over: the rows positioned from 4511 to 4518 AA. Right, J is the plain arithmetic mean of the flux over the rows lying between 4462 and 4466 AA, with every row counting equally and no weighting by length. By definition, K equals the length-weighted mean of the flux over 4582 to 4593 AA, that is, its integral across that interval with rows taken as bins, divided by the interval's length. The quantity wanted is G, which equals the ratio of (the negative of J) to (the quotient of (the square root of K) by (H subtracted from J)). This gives 4.6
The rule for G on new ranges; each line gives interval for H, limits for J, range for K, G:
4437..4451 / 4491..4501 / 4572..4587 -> -1.0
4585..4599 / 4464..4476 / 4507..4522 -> 2.8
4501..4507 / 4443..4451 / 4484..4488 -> 2.8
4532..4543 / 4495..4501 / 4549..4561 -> -0.3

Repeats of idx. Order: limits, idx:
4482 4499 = 4489.52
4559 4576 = 4564.57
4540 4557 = 4545.69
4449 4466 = 4450.41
